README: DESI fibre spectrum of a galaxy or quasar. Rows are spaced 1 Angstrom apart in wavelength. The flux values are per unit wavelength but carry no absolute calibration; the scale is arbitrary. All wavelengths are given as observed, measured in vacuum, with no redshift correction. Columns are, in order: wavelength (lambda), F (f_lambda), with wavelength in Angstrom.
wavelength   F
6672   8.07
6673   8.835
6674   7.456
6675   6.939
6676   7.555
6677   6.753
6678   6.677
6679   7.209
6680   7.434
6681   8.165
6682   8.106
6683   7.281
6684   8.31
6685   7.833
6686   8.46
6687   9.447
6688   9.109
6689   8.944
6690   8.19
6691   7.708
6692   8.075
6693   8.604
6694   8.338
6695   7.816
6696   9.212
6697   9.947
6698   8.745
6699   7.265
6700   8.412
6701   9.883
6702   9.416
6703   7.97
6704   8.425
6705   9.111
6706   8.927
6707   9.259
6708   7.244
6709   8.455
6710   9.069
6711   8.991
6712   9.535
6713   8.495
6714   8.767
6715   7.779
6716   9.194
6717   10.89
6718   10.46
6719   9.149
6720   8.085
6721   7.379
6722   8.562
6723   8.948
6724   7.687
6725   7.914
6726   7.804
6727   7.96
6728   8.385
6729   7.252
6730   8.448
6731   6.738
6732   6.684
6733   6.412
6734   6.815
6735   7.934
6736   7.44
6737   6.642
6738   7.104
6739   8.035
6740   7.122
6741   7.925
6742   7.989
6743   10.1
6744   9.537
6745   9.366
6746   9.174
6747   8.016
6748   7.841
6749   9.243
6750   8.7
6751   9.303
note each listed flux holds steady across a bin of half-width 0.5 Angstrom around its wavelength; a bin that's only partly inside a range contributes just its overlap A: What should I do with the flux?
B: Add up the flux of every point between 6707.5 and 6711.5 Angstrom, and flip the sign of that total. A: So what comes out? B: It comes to -34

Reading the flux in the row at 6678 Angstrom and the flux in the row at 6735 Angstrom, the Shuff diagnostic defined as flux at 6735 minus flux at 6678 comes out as 1.3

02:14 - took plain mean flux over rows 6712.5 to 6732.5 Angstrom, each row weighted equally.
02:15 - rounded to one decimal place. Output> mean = 8.3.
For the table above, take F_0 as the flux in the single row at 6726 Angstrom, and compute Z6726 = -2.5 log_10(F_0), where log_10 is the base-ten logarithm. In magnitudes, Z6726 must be -2.23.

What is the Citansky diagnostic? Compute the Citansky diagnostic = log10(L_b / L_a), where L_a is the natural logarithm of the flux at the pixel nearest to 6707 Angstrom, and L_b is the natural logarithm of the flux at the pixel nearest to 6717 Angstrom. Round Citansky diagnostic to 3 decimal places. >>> 0.031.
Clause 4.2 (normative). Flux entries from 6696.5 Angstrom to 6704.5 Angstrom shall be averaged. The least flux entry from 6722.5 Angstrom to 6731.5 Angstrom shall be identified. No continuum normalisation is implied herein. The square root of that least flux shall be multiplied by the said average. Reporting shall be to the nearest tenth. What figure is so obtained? 22.7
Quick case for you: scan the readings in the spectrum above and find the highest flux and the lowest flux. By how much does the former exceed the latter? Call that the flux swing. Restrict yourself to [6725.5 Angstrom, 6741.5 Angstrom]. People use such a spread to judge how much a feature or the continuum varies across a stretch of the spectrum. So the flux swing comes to 2.0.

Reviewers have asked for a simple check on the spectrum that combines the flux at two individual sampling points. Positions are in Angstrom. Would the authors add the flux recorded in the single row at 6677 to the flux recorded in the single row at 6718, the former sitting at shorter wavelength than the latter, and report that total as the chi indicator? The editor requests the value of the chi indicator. 17.2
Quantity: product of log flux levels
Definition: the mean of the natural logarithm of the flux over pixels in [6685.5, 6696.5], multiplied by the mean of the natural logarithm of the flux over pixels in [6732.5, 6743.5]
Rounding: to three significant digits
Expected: 4.33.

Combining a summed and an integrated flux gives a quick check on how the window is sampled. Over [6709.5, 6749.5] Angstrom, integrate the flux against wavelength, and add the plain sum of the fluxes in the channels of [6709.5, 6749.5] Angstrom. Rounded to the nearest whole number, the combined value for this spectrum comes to 662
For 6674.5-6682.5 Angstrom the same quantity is 118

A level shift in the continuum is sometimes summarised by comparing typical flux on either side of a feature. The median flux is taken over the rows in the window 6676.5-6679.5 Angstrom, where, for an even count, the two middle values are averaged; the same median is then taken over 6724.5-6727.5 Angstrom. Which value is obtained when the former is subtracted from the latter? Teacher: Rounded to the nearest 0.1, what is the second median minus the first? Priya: 1.2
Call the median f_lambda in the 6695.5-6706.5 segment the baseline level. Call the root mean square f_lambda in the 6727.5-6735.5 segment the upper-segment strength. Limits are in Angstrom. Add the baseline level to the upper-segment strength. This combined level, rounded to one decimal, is 16.3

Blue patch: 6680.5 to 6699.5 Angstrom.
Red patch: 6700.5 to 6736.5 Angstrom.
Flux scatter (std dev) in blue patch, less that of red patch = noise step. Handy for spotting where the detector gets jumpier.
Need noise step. -0.3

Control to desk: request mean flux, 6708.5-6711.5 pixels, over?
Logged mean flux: 8.8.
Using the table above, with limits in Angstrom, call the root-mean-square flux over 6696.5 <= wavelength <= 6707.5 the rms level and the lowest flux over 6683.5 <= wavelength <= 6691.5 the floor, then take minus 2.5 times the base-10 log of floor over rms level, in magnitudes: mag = 0.154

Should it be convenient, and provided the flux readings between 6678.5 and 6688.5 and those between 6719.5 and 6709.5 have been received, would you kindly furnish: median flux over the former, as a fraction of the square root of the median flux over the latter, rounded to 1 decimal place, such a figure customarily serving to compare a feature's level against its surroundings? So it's 2.7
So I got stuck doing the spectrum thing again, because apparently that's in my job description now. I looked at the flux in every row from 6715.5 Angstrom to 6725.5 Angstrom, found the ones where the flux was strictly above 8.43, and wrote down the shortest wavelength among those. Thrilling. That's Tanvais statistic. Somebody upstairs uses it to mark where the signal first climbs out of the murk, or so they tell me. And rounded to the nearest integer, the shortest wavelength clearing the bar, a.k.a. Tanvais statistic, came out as 6716 Angstrom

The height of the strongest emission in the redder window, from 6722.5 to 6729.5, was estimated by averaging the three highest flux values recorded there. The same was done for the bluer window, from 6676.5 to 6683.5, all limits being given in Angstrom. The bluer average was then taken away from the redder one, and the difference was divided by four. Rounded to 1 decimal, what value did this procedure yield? 0.1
